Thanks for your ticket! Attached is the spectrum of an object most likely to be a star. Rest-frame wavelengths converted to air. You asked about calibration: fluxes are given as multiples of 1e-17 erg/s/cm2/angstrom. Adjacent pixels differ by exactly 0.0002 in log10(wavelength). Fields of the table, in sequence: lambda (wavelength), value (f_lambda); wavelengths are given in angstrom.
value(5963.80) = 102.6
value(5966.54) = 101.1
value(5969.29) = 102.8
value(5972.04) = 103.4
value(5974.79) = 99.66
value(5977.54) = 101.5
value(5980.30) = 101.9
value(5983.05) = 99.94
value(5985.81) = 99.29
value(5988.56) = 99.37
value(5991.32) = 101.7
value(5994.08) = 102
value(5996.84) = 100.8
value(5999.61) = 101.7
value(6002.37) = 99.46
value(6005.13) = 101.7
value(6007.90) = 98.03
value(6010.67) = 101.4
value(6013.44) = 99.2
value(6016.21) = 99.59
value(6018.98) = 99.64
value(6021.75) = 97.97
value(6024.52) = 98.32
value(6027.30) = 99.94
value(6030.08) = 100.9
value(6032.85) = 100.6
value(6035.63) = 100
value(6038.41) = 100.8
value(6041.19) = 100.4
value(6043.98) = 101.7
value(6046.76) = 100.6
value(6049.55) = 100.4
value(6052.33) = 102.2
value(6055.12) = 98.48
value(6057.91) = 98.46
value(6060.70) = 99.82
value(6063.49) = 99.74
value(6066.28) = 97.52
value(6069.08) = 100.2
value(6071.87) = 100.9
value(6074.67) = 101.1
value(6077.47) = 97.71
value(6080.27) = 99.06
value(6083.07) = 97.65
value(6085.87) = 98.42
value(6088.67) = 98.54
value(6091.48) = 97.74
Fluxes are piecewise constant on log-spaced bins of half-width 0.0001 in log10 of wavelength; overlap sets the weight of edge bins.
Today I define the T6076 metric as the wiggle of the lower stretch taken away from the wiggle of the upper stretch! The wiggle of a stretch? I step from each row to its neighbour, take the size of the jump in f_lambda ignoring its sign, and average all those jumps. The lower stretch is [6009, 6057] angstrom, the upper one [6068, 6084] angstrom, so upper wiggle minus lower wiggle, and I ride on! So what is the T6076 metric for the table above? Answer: 0.3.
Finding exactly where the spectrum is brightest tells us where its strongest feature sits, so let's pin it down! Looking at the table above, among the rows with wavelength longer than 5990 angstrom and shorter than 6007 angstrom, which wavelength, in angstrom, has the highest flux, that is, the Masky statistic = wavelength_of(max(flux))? 5994.08 angstrom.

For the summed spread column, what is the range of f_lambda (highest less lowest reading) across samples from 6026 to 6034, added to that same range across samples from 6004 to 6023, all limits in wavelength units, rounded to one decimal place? 4.7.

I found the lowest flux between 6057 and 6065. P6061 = 98.46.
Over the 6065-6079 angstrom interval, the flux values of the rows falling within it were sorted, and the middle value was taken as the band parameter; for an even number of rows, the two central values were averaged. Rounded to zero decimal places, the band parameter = 100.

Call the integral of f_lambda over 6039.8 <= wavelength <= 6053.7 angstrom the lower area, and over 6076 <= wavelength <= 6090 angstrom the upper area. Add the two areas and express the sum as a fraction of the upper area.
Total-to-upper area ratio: 2.02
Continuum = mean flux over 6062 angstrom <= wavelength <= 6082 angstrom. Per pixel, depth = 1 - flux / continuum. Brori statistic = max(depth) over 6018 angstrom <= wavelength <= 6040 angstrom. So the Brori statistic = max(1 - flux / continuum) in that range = 0.015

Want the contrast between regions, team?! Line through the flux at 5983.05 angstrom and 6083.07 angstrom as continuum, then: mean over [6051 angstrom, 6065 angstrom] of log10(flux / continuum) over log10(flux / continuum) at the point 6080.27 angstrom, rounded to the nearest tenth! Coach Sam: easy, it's 1.1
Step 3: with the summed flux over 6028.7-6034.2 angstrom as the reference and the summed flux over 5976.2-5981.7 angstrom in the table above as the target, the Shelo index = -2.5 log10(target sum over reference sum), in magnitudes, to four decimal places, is -0.0102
